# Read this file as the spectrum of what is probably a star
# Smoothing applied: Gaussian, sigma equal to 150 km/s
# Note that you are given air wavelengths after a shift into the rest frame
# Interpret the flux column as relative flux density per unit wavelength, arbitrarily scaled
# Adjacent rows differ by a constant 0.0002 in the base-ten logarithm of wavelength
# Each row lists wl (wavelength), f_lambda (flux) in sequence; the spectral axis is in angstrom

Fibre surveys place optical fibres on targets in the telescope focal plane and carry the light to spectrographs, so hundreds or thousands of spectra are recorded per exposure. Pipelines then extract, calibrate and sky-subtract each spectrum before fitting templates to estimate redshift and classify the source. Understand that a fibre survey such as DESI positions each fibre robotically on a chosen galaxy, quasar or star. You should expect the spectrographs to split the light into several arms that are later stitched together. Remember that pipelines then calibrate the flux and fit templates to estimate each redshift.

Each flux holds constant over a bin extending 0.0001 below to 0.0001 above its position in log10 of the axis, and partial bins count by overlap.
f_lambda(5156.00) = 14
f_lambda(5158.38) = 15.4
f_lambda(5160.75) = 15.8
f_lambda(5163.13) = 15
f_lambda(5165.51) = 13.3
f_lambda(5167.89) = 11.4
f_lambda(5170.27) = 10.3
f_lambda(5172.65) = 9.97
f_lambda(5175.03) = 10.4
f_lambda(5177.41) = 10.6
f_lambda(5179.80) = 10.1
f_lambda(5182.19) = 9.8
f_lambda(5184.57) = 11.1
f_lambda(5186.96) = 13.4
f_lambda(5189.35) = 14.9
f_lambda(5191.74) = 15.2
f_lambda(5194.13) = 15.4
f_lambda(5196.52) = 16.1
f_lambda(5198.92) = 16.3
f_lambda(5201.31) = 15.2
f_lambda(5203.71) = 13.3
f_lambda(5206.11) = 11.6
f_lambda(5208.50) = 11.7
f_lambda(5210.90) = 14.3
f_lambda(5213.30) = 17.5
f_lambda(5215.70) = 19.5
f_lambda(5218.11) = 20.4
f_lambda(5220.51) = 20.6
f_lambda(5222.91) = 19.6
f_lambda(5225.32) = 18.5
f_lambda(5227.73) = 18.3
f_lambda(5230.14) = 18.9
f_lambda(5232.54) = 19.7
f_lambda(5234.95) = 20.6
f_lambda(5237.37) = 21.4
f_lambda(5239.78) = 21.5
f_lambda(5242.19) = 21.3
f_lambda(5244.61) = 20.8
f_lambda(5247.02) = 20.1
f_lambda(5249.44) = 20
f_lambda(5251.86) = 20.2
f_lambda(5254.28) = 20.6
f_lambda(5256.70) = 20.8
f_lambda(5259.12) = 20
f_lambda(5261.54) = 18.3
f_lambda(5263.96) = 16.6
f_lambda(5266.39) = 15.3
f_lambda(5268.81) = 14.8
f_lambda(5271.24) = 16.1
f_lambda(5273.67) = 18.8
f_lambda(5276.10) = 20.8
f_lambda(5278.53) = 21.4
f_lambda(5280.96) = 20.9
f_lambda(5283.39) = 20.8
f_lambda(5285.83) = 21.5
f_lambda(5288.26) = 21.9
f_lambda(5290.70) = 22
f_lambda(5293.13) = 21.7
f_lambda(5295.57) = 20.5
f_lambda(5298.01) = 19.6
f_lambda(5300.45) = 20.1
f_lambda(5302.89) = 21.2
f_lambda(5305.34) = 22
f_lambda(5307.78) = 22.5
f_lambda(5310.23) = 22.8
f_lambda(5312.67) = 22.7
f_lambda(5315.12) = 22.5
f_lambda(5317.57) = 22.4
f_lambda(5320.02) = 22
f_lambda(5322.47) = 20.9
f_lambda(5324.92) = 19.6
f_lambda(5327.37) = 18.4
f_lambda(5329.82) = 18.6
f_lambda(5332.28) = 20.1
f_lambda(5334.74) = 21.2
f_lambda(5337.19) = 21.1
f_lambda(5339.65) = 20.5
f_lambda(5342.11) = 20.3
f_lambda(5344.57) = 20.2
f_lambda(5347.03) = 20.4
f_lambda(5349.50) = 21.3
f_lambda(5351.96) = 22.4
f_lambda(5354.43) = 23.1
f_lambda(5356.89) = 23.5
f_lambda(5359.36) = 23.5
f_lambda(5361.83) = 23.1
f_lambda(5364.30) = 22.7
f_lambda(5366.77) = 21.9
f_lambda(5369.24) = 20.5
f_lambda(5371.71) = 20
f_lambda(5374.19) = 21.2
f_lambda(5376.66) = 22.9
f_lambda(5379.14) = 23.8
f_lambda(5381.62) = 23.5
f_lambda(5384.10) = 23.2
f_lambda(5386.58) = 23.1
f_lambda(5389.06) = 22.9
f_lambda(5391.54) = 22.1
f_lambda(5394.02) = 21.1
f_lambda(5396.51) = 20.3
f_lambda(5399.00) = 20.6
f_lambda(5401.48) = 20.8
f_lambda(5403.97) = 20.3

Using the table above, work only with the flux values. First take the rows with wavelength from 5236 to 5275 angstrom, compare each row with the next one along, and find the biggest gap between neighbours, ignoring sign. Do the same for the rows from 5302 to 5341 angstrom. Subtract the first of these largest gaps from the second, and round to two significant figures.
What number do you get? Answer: -1.2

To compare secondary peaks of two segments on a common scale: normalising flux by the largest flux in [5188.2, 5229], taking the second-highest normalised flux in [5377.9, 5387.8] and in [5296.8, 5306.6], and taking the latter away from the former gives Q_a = 0.11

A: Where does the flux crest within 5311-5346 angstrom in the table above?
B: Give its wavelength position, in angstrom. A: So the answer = 5312.67 angstrom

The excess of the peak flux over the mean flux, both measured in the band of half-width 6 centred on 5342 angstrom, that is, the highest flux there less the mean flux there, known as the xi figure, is 0.60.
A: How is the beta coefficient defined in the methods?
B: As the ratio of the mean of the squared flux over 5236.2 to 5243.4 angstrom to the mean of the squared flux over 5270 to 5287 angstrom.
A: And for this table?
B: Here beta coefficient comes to 1.1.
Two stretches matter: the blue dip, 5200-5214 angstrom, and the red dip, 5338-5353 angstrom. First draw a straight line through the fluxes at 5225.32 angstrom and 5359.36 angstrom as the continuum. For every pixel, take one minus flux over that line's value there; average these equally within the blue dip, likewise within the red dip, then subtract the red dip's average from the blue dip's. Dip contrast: 0.13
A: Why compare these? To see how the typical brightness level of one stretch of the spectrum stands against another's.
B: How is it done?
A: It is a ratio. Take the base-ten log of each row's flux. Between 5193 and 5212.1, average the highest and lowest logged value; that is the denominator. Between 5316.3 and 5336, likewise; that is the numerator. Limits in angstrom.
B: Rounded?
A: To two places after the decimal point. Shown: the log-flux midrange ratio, 1.15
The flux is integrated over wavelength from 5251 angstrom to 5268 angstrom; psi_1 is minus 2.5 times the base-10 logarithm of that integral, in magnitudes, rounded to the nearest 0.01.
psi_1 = -6.26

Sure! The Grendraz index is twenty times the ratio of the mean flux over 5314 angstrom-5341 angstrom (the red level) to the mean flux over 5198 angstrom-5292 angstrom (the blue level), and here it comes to 22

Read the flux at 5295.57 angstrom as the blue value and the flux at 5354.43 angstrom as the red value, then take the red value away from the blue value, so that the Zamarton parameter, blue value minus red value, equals -3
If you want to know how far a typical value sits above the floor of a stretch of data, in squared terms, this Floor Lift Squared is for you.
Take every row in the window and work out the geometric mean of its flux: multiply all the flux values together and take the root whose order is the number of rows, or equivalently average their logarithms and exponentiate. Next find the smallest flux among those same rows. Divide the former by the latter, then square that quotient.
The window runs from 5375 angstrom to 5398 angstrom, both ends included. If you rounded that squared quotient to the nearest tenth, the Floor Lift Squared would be 1.2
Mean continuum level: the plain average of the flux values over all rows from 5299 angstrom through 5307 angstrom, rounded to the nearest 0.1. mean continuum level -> 21.1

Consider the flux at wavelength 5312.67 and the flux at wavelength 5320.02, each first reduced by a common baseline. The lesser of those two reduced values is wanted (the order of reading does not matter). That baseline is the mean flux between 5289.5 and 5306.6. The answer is 1.0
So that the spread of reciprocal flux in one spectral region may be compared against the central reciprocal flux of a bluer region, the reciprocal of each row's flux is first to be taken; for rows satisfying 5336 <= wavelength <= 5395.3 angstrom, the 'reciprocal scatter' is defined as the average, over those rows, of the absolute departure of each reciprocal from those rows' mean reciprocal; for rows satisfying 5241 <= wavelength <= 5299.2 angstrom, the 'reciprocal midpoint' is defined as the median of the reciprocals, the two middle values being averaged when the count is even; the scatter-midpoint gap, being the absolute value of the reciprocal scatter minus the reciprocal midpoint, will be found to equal 0.046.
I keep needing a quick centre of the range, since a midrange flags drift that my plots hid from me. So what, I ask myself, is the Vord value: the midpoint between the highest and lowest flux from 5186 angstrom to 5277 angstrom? 17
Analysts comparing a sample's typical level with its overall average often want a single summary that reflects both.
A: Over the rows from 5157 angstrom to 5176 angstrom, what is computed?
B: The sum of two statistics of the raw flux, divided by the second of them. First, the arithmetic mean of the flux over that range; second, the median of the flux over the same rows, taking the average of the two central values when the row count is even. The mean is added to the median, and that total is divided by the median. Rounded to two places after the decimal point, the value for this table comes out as 2.03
